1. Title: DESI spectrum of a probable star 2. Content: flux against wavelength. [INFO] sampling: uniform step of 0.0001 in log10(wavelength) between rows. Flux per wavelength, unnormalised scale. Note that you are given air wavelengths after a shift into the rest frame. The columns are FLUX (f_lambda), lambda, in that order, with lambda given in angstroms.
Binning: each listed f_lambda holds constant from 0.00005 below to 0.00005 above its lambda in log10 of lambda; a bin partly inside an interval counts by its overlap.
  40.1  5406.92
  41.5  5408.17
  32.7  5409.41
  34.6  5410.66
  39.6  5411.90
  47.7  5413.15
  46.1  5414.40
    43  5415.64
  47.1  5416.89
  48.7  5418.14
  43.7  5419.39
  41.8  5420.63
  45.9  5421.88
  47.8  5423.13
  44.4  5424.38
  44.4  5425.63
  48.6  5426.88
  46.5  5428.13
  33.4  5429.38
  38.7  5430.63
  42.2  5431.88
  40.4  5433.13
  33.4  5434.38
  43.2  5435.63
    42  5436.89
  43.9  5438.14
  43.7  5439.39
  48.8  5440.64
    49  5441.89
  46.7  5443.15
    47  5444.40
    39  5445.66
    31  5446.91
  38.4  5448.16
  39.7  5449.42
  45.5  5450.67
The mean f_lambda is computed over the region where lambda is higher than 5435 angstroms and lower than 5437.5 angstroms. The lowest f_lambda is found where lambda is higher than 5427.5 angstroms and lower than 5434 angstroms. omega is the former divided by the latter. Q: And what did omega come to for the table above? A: 1.3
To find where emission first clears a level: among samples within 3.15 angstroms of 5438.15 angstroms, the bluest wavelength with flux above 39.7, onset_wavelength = 5435.63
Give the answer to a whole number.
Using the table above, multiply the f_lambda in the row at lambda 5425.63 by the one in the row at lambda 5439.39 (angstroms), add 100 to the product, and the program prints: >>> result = 2040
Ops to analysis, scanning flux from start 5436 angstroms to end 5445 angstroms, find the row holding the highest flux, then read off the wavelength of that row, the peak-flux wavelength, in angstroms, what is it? 5441.89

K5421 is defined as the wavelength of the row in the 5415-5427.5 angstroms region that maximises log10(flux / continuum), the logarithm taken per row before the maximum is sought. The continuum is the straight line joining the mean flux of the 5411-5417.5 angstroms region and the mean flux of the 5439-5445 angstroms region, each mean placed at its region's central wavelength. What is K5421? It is 5418.14 angstroms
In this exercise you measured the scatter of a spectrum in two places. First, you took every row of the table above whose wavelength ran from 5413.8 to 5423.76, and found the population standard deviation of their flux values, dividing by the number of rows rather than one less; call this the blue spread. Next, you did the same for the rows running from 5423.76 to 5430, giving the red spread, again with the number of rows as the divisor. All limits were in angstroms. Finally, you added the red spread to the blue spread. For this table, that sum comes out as 7.6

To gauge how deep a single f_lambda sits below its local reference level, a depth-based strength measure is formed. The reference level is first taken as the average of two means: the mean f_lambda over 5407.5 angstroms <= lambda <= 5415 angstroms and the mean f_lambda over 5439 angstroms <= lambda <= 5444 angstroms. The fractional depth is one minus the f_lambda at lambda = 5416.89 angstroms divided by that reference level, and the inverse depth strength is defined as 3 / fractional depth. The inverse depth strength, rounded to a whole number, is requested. -39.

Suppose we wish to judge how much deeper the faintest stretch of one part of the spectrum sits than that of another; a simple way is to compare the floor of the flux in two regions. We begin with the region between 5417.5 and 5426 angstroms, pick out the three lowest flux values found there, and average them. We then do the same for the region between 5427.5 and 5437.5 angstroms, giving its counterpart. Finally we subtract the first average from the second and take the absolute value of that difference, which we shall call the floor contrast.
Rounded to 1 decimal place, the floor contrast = 8.1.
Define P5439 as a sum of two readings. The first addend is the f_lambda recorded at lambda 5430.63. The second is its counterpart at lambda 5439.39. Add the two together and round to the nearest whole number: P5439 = 82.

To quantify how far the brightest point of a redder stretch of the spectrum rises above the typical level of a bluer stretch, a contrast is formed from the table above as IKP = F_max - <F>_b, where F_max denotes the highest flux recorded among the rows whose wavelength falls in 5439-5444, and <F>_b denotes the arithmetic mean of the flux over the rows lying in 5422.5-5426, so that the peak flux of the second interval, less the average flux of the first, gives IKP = 3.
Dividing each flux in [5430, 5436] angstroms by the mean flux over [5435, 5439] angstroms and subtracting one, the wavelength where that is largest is 5435.63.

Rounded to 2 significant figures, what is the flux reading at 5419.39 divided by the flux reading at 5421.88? 0.95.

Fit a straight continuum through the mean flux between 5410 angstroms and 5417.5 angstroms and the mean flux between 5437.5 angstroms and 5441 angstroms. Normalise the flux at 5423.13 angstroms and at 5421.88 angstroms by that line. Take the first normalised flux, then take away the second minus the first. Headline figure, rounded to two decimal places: 1.13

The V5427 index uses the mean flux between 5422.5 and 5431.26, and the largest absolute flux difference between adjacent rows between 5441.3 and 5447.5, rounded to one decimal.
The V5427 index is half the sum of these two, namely 25.7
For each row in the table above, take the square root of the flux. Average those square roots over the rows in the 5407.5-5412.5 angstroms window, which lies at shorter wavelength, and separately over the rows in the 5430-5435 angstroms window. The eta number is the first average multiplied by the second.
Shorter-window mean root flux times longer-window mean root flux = 37.8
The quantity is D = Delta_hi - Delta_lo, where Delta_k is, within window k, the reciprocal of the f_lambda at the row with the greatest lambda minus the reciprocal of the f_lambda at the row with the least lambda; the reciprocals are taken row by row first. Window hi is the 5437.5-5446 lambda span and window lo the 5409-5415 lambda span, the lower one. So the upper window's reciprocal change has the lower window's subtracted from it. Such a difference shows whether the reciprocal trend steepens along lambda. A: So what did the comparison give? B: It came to 0.012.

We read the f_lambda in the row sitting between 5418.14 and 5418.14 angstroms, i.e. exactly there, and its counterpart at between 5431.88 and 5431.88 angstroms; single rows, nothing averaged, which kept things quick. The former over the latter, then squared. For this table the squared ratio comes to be 1.33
